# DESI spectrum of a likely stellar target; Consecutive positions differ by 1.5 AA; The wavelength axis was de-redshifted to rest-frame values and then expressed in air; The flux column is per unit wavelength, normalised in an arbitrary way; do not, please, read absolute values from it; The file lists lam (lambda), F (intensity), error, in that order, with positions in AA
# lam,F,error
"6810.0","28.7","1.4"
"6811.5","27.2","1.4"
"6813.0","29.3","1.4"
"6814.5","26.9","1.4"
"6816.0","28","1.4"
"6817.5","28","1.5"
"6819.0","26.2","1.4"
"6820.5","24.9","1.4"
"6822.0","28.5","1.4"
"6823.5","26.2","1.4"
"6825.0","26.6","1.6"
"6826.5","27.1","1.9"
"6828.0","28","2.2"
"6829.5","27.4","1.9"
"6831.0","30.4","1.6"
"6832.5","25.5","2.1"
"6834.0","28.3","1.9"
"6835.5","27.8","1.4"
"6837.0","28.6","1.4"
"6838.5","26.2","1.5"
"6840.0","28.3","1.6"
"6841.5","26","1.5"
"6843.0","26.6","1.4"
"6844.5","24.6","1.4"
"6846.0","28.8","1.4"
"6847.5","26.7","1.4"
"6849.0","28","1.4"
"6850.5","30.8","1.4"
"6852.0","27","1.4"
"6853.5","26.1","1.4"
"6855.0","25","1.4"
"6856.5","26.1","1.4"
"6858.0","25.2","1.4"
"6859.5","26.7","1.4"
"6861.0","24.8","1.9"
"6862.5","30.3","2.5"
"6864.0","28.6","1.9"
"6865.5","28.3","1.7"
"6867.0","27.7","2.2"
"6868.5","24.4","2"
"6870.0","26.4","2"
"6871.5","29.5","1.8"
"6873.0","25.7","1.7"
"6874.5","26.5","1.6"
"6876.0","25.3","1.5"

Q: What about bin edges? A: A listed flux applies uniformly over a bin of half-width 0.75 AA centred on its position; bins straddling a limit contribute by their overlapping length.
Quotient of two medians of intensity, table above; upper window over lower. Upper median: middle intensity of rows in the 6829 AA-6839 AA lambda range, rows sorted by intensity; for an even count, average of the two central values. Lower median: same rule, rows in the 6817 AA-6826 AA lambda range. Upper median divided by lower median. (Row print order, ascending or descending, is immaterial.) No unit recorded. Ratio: 1.05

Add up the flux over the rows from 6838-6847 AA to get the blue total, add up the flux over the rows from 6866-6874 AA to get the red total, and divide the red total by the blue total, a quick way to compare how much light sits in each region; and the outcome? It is 0.8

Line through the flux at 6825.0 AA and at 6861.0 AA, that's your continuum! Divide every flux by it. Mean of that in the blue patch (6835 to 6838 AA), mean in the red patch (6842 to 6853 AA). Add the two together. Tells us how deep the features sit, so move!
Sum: 2.16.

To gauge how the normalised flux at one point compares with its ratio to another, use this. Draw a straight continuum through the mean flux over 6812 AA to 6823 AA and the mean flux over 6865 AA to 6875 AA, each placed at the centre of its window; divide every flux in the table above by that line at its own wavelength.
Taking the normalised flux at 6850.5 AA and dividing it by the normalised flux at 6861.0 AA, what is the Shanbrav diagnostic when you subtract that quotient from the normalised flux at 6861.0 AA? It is -0.32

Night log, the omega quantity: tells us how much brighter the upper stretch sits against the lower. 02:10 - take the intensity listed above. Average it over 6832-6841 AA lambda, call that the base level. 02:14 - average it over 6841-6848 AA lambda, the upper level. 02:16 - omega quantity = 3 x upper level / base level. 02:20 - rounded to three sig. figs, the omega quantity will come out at 2.90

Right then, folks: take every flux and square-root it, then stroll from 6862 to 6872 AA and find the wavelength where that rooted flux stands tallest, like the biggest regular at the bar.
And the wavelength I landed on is 6862.5 AA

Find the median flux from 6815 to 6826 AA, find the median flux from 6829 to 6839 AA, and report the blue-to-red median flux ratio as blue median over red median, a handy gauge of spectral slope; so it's 0.957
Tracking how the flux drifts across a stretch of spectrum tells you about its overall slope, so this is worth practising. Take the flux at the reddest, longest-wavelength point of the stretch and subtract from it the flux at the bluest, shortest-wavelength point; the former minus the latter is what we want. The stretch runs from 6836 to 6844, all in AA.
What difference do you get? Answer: -2.0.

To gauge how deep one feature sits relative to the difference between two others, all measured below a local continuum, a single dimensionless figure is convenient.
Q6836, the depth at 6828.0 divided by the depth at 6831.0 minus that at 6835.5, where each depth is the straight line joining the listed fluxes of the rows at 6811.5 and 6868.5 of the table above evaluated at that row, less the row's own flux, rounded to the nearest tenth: 0.7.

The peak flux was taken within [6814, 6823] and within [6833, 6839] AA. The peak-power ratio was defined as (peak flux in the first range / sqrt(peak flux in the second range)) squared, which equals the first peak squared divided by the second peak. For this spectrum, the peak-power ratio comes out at 28.4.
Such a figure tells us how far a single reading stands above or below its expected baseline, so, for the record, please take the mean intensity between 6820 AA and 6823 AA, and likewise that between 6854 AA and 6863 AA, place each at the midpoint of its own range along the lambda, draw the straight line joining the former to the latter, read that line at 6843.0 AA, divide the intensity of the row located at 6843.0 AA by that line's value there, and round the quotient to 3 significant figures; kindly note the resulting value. 1.00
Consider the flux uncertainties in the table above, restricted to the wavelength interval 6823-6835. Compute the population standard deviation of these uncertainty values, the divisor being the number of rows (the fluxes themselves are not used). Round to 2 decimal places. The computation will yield 0.25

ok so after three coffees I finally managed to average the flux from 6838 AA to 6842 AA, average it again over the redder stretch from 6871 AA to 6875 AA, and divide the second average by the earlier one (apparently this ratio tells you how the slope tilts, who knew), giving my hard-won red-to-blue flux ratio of 1.01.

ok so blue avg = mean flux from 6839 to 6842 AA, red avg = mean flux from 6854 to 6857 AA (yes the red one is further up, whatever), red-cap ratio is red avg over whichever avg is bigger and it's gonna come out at 0.94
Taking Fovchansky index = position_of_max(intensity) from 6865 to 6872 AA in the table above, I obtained 6871.5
